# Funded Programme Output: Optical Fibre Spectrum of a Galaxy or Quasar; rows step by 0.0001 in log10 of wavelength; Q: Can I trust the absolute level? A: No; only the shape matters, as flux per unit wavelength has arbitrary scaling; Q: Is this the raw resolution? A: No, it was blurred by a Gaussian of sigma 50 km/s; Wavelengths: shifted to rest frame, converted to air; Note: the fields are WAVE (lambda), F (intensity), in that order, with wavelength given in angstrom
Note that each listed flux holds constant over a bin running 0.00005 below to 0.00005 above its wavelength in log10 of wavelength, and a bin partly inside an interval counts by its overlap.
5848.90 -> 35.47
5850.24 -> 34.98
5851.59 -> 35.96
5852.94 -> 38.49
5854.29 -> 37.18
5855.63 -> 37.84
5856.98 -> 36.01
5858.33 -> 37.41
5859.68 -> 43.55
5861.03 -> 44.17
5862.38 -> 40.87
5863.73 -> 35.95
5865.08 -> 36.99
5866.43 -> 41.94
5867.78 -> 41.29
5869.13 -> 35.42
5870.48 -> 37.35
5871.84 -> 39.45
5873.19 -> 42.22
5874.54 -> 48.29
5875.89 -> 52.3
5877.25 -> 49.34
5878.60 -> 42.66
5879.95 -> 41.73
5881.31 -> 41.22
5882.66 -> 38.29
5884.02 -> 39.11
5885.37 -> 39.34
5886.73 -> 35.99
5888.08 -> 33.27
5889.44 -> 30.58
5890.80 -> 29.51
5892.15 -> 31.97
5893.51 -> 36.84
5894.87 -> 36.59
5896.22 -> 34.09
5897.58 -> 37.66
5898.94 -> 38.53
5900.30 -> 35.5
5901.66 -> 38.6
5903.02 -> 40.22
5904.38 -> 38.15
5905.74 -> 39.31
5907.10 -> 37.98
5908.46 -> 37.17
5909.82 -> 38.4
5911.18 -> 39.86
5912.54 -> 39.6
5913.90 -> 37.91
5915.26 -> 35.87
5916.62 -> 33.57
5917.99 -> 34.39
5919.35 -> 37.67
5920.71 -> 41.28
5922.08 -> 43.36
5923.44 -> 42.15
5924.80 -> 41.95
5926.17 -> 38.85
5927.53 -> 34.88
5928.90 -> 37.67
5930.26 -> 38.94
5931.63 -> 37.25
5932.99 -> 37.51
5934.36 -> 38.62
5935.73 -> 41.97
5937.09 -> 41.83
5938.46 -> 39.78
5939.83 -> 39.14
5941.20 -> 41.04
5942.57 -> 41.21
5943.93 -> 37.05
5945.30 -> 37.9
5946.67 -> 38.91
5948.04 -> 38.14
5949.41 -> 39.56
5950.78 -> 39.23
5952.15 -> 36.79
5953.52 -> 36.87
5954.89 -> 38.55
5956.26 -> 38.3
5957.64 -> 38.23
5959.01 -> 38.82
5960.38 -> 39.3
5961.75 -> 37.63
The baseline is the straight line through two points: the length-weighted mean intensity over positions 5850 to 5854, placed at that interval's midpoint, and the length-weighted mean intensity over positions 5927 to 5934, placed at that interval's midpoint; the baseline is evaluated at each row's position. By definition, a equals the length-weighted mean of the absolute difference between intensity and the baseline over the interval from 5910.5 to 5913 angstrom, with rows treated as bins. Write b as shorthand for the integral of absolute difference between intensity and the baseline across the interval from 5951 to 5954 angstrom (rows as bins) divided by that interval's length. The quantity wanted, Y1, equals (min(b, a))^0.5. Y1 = 0.94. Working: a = 3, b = 0.9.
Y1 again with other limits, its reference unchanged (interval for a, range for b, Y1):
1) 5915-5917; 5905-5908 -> 1.18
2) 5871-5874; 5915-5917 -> 1.60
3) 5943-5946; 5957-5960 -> 0.84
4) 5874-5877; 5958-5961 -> 1.16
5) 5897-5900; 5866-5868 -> 1.06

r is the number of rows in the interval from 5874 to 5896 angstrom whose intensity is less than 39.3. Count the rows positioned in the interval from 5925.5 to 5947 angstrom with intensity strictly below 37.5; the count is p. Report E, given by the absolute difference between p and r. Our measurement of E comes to 6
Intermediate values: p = 3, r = 9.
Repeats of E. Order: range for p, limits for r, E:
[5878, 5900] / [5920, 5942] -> 0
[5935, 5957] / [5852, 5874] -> 6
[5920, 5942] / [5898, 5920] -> 10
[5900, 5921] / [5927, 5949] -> 6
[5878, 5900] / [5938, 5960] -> 4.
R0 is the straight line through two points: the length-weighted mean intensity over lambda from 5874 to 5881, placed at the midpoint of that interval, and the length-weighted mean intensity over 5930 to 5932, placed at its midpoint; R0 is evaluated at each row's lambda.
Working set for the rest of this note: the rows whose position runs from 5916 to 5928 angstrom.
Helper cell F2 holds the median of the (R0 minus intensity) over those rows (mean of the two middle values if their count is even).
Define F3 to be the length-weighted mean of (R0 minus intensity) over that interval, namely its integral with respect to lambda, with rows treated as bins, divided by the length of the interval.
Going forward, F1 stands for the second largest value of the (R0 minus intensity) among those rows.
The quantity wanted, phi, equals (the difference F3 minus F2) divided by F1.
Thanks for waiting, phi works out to 0.13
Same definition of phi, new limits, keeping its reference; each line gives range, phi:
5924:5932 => -0.26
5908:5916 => 0.00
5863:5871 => -0.07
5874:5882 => -0.14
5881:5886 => 0.01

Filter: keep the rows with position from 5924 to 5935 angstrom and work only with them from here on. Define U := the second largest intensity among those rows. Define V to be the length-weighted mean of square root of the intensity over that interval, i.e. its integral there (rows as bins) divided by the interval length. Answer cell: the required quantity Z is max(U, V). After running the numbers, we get 38.9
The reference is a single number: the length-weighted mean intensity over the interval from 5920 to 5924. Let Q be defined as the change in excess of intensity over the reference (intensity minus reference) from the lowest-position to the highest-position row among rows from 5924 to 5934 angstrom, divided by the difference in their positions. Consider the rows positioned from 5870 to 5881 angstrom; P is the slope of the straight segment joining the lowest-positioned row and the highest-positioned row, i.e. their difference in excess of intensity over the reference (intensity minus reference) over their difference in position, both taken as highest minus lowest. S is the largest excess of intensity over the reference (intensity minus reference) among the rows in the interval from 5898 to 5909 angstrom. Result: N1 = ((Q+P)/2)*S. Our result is 0.1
